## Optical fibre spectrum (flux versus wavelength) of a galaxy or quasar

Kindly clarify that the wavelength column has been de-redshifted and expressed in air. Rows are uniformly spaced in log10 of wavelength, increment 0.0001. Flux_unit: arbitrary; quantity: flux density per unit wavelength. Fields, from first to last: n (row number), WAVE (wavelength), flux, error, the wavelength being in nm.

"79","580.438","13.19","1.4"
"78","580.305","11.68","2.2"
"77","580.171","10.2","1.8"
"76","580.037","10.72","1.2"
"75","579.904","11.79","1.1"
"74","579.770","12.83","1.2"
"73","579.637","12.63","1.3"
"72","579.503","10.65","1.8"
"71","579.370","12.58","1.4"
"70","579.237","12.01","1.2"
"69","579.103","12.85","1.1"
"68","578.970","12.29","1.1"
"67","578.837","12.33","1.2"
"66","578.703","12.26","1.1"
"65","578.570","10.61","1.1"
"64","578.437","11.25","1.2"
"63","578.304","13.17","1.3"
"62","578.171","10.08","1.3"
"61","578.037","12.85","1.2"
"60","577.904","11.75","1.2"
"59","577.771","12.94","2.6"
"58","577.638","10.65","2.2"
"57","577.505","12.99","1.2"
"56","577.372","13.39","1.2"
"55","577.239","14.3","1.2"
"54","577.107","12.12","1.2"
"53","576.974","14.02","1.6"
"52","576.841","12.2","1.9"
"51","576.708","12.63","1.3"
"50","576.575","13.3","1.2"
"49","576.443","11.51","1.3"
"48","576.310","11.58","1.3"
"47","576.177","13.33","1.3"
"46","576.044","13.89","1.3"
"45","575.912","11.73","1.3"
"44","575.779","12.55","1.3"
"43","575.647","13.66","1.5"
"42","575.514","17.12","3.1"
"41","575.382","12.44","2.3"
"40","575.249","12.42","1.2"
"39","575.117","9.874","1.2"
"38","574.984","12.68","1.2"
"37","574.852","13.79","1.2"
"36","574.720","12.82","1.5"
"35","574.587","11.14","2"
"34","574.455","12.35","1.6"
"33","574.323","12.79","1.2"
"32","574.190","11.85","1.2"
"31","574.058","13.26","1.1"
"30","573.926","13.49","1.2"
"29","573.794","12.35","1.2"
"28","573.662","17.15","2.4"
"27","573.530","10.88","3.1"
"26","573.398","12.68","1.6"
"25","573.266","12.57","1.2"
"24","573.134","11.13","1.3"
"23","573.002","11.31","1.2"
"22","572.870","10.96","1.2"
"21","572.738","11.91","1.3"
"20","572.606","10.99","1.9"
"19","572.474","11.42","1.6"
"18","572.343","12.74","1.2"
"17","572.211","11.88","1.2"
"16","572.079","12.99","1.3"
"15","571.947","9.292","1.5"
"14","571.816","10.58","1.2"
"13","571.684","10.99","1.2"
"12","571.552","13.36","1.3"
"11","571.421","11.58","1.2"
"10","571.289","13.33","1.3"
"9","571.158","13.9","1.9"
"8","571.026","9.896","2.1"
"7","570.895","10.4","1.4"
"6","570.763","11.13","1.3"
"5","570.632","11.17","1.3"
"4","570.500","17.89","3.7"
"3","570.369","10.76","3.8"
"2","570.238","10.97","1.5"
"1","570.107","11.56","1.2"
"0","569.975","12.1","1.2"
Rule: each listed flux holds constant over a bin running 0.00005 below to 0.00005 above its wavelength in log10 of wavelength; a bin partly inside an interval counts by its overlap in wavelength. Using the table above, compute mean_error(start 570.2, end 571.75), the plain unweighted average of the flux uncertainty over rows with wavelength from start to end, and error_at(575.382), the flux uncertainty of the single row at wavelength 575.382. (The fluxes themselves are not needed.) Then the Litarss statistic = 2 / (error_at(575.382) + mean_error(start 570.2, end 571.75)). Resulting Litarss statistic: 0.48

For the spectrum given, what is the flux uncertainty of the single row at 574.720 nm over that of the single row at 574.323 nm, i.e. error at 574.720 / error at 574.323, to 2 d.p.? 1.25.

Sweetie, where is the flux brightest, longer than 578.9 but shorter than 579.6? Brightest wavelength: 579.103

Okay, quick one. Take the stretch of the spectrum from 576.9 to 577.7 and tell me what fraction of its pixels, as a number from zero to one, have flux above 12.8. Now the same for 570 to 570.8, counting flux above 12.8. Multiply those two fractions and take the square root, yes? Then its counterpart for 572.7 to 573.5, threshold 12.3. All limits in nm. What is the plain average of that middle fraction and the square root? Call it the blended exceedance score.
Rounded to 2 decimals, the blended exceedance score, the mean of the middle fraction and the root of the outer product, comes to 0.33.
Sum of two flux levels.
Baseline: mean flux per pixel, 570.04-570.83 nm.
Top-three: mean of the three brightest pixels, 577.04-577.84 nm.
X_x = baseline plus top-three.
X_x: 25.8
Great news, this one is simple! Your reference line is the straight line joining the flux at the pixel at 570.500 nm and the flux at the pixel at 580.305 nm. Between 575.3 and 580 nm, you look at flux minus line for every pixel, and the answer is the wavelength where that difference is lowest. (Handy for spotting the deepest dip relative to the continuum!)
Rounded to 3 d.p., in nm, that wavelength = 578.171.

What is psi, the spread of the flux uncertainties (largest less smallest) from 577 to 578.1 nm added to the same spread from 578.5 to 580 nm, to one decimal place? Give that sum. 2.1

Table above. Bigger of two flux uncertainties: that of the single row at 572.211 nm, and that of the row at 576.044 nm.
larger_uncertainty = 1.30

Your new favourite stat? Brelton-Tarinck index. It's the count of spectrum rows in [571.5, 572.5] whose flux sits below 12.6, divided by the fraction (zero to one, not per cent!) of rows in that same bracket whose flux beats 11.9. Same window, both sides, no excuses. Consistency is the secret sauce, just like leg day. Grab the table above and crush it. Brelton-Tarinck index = 13.3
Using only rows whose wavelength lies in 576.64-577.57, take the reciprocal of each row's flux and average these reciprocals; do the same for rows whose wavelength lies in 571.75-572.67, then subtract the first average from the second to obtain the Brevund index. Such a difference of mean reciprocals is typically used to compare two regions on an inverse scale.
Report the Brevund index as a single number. 0.0120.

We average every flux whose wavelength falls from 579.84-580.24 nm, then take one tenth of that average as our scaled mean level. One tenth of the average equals 1.09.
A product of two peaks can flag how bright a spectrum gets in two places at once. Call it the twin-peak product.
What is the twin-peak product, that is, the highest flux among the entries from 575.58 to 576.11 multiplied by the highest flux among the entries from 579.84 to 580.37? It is 164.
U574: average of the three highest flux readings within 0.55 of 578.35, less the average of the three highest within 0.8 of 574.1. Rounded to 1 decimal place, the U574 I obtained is -2.0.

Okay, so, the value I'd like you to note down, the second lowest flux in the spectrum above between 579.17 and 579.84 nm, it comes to 12.01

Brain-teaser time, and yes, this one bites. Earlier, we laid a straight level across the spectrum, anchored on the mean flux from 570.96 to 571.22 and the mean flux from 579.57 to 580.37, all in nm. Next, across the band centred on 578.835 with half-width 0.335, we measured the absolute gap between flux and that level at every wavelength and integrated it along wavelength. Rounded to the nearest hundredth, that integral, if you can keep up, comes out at 0.55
